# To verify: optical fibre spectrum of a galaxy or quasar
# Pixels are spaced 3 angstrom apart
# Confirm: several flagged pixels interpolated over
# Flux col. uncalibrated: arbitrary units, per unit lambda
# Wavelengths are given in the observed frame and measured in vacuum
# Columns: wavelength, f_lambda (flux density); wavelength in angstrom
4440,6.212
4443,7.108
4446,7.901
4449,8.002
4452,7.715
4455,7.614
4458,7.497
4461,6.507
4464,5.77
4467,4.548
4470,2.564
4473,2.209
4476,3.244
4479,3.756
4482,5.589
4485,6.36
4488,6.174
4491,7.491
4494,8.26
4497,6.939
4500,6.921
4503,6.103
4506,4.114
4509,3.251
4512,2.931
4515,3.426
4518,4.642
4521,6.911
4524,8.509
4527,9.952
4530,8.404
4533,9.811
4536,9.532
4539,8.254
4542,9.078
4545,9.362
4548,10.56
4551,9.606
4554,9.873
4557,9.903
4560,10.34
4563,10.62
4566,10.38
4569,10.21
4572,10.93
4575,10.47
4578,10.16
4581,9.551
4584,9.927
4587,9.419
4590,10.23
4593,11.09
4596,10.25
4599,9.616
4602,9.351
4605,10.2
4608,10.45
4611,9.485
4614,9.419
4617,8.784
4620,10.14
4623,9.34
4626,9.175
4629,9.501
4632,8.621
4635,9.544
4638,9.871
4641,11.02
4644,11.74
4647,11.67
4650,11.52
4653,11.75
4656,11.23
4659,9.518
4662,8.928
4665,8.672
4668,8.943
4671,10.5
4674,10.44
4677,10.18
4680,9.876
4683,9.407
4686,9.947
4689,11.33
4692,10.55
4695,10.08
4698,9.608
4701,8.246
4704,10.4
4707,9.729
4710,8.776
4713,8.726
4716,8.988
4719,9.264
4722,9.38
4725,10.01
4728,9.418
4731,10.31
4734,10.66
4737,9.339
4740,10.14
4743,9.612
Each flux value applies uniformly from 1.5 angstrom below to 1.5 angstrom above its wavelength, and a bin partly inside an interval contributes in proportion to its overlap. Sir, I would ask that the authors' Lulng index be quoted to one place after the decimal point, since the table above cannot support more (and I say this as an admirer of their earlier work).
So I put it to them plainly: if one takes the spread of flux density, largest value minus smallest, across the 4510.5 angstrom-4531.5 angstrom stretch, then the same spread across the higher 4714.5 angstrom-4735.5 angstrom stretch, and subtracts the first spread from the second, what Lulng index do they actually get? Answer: -5.3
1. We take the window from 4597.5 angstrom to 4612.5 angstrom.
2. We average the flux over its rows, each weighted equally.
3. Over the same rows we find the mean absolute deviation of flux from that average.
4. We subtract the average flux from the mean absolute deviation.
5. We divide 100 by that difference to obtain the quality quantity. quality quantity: -10.6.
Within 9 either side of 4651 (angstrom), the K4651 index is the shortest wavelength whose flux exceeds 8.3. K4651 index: 4644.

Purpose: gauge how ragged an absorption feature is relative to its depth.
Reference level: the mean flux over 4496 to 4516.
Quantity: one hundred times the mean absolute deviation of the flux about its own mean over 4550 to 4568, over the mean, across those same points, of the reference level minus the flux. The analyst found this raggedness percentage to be -6.1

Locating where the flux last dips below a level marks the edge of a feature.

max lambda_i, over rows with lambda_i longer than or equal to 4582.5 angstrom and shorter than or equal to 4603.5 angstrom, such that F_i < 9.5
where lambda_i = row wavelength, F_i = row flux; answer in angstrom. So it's 4602 angstrom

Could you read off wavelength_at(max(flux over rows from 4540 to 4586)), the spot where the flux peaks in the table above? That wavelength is 4572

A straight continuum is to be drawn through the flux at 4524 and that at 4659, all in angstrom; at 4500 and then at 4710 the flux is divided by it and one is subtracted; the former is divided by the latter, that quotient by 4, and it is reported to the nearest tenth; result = 0.4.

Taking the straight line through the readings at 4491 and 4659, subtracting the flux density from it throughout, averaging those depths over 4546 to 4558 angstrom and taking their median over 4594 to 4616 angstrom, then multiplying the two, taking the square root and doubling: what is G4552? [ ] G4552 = 2.4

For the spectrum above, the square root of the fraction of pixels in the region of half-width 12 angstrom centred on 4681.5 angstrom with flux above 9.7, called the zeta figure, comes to 0.9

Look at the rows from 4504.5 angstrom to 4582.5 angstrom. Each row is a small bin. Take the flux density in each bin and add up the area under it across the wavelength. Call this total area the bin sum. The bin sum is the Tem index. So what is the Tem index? 662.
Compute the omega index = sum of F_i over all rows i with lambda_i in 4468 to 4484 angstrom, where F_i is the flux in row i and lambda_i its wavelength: 17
